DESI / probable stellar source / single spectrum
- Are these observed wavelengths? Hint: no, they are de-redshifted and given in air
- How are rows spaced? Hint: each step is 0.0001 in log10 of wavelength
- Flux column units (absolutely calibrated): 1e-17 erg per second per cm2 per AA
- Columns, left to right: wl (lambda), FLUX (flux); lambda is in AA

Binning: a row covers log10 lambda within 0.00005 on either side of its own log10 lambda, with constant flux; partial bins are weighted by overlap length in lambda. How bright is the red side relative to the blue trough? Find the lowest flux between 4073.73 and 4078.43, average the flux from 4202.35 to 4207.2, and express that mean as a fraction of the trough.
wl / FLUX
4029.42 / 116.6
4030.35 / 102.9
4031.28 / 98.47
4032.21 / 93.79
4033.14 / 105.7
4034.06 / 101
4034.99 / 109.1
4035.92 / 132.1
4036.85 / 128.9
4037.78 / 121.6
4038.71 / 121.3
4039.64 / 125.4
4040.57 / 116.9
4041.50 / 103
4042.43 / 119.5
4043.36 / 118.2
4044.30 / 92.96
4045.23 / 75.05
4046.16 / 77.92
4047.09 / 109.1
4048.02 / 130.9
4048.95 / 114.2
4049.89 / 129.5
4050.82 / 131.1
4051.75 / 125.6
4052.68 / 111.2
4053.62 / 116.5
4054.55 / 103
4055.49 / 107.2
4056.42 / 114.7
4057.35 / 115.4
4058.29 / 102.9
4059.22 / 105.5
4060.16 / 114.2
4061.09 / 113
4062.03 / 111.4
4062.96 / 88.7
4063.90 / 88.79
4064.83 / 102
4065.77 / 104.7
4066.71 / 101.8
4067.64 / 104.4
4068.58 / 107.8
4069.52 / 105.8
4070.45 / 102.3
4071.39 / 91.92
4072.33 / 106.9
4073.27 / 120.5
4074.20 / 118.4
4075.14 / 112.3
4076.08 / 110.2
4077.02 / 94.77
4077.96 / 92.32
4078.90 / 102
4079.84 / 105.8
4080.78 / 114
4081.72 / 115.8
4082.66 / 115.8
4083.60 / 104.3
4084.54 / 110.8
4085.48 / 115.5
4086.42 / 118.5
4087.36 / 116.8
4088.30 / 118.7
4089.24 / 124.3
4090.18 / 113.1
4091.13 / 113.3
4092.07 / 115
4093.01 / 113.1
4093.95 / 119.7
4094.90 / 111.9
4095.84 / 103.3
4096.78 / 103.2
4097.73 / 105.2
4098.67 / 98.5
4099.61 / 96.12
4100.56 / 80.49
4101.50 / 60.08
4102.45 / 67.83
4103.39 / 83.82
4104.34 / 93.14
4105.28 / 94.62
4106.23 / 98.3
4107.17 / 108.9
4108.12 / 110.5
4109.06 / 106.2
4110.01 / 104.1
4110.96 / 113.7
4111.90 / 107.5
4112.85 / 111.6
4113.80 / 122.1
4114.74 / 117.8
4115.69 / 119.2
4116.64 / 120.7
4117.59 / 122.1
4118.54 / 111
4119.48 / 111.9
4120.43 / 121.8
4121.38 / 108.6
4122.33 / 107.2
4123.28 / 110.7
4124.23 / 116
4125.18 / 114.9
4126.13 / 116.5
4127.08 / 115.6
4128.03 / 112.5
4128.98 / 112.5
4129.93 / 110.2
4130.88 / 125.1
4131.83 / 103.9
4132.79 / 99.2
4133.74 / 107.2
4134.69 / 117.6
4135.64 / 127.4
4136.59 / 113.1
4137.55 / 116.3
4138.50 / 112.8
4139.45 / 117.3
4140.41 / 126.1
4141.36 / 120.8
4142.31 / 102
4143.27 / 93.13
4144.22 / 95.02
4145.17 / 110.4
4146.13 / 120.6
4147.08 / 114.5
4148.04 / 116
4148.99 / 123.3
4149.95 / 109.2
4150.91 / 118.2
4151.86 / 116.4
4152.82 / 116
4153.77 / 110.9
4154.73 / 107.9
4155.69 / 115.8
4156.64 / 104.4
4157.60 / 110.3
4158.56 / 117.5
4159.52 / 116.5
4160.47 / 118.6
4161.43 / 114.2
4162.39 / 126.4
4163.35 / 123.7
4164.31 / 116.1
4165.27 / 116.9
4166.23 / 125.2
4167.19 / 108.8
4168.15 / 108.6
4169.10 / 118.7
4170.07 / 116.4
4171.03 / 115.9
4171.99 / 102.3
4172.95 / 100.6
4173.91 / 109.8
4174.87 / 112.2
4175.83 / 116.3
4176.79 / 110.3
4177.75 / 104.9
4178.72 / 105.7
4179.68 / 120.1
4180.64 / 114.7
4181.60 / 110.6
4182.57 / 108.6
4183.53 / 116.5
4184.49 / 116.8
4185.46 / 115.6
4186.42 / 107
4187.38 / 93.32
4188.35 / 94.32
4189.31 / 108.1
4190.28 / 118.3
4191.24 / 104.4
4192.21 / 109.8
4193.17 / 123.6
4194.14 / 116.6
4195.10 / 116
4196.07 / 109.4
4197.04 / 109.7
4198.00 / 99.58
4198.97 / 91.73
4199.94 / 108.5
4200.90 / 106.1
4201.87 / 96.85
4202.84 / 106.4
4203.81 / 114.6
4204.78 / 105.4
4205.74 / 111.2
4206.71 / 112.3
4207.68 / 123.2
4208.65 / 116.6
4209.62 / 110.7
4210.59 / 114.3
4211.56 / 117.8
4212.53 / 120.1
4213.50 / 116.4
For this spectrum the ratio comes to 1.19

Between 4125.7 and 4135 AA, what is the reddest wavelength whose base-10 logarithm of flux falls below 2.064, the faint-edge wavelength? 4133.74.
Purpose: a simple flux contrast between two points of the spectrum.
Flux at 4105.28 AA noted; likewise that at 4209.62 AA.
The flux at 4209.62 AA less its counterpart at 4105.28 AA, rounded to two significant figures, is 16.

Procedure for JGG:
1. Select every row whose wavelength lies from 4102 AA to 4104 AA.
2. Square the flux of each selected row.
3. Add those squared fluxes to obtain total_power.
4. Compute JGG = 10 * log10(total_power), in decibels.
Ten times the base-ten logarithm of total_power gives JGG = 40.7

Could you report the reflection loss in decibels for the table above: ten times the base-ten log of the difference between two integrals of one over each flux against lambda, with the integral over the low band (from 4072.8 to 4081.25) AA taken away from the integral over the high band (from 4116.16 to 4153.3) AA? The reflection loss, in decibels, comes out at -6.0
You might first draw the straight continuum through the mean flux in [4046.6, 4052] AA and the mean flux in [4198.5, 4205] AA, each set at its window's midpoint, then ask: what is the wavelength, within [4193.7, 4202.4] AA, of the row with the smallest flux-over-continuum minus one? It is 4198.97 AA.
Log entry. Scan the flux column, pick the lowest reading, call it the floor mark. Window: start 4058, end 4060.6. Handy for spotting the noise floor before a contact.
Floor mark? 102.9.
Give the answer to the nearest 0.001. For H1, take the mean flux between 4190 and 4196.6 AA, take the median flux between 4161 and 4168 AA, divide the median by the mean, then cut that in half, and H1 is 0.513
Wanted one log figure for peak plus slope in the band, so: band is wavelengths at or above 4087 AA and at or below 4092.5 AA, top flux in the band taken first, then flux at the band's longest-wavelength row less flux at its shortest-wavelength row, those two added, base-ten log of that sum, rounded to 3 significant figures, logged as 2.09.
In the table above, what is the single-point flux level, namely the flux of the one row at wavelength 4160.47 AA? 118.6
